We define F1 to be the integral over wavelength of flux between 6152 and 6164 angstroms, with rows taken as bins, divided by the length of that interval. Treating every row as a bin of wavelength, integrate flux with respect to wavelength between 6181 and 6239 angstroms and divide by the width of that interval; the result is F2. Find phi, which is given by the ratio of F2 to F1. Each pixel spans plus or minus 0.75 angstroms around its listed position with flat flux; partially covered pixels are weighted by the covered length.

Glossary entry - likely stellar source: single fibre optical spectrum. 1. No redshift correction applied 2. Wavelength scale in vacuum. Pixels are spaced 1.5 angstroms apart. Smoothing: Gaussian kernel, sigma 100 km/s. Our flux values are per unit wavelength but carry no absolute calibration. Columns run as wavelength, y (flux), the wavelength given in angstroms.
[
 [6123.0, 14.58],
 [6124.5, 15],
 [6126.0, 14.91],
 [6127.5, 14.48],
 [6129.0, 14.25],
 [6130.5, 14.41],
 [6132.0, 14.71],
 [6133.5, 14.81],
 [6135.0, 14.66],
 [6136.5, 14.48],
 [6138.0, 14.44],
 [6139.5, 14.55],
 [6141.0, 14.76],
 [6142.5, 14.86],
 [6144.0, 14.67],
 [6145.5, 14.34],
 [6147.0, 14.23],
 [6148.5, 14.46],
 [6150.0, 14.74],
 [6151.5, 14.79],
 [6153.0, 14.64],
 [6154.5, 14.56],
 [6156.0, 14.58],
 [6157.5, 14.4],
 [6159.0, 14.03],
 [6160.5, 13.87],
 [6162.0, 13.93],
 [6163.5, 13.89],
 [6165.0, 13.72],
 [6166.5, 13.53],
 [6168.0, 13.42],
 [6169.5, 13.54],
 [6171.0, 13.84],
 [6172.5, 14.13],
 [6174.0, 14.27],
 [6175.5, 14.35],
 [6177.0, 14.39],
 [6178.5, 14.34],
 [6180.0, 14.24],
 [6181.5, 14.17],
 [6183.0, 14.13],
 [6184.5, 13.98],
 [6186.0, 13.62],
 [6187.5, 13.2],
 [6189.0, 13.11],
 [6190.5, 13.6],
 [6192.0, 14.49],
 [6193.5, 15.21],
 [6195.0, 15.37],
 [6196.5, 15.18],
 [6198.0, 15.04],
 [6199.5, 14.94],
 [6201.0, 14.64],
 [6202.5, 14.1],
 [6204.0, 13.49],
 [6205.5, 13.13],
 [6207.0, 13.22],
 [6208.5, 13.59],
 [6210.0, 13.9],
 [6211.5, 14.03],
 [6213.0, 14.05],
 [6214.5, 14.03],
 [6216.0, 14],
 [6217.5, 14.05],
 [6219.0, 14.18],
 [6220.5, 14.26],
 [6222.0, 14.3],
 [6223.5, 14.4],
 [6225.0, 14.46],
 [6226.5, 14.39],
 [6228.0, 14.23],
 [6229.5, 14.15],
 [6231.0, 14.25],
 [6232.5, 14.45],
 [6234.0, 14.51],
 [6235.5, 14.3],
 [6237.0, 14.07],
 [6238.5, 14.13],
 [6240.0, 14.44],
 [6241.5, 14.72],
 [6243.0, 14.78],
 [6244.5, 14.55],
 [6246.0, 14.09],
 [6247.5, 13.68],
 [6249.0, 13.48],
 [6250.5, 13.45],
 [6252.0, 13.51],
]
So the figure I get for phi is 0.99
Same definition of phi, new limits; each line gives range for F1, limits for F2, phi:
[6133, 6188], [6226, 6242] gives 1.01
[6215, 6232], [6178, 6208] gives 0.99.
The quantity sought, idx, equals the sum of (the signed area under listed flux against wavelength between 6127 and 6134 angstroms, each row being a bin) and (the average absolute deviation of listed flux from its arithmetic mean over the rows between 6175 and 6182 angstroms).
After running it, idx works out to 102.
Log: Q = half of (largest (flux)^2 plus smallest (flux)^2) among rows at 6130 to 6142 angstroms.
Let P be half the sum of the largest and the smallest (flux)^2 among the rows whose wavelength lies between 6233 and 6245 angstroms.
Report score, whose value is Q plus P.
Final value 422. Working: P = 208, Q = 213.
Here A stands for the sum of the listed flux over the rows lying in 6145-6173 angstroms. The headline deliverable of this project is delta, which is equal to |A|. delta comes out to 269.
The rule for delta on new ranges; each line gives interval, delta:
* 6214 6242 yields 271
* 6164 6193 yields 264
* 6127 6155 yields 277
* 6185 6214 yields 268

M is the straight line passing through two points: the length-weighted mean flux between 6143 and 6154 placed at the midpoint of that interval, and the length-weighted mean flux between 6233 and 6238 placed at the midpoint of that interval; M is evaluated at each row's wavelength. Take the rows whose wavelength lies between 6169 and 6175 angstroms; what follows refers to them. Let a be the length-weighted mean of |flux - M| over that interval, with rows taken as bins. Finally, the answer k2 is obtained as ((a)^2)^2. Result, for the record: 0.07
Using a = 0.51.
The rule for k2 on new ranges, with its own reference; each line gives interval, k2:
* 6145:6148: 0.01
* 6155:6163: 0.02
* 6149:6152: 0.00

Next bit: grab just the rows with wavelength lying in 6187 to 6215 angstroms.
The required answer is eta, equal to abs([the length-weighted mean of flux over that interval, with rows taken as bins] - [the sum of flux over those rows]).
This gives 254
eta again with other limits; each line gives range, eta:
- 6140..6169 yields 257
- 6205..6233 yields 253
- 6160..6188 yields 251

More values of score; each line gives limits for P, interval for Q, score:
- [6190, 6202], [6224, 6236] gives 416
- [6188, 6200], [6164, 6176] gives 397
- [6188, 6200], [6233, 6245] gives 412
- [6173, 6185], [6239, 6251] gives 401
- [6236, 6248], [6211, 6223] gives 403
